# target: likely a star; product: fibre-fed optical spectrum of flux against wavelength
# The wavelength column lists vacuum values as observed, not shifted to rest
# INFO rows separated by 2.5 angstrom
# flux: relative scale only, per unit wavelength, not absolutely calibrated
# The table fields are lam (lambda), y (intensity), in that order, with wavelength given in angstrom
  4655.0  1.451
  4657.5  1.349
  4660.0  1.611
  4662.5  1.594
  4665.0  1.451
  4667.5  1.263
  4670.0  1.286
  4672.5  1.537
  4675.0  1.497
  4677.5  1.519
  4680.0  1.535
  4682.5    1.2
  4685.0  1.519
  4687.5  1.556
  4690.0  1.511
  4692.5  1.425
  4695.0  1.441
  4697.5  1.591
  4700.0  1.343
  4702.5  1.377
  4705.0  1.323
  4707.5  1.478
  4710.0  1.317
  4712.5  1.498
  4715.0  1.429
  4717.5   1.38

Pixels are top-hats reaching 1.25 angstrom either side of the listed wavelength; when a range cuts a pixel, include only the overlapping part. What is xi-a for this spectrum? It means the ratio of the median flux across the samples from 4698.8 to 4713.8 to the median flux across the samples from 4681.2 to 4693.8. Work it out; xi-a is 0.90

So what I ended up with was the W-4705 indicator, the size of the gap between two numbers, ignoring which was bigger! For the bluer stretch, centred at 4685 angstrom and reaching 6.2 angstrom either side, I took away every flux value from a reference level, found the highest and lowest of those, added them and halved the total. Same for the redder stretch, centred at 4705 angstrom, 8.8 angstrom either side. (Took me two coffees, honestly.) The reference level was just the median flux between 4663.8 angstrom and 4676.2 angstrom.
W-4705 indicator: 0.076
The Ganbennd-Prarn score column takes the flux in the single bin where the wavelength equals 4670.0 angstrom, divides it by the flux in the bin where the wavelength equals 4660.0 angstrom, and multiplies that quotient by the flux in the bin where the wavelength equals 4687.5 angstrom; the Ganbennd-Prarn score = 1.24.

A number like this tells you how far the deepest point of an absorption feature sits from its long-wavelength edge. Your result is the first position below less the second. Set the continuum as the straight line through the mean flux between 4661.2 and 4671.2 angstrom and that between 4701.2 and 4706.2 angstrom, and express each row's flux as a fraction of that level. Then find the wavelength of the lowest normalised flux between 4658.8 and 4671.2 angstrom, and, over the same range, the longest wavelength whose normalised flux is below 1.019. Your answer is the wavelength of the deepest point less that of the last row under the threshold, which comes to -2.5 angstrom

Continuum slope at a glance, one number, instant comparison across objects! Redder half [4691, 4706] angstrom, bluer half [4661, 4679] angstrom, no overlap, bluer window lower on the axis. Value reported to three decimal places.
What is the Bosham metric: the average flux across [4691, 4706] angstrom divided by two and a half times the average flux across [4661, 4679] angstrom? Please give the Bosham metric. 0.391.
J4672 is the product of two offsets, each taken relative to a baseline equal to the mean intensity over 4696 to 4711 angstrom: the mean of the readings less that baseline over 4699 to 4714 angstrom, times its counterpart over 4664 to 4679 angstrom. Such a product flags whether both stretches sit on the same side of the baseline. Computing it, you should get -0.0003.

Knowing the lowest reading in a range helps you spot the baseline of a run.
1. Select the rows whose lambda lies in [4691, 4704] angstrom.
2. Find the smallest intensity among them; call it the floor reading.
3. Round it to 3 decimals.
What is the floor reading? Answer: 1.343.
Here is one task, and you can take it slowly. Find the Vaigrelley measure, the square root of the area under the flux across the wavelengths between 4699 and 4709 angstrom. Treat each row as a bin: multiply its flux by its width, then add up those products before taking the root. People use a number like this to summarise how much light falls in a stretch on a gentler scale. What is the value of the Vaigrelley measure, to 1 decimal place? 3.7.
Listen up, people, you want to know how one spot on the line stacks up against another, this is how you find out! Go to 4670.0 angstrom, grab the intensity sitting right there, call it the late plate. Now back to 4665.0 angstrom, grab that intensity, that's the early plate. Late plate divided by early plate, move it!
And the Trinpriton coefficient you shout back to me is 0.89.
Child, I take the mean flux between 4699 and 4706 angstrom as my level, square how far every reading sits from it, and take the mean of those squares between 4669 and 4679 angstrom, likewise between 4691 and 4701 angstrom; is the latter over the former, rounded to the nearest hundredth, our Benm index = 0.81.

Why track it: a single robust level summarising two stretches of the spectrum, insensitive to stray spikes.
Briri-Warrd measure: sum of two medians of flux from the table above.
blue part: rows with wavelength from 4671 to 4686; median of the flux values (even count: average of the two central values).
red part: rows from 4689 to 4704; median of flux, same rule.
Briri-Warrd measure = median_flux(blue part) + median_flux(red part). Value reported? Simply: 2.95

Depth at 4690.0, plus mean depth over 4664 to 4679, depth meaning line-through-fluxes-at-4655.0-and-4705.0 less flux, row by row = -0.17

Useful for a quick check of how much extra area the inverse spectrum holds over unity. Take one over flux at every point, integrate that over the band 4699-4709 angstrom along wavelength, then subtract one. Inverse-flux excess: 6.3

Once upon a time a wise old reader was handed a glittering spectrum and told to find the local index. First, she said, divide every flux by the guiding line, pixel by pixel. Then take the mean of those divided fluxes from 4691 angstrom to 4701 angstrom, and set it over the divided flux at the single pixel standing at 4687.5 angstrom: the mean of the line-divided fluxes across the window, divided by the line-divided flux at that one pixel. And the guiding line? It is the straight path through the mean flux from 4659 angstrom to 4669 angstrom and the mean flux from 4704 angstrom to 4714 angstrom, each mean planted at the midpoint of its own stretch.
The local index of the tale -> 0.94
